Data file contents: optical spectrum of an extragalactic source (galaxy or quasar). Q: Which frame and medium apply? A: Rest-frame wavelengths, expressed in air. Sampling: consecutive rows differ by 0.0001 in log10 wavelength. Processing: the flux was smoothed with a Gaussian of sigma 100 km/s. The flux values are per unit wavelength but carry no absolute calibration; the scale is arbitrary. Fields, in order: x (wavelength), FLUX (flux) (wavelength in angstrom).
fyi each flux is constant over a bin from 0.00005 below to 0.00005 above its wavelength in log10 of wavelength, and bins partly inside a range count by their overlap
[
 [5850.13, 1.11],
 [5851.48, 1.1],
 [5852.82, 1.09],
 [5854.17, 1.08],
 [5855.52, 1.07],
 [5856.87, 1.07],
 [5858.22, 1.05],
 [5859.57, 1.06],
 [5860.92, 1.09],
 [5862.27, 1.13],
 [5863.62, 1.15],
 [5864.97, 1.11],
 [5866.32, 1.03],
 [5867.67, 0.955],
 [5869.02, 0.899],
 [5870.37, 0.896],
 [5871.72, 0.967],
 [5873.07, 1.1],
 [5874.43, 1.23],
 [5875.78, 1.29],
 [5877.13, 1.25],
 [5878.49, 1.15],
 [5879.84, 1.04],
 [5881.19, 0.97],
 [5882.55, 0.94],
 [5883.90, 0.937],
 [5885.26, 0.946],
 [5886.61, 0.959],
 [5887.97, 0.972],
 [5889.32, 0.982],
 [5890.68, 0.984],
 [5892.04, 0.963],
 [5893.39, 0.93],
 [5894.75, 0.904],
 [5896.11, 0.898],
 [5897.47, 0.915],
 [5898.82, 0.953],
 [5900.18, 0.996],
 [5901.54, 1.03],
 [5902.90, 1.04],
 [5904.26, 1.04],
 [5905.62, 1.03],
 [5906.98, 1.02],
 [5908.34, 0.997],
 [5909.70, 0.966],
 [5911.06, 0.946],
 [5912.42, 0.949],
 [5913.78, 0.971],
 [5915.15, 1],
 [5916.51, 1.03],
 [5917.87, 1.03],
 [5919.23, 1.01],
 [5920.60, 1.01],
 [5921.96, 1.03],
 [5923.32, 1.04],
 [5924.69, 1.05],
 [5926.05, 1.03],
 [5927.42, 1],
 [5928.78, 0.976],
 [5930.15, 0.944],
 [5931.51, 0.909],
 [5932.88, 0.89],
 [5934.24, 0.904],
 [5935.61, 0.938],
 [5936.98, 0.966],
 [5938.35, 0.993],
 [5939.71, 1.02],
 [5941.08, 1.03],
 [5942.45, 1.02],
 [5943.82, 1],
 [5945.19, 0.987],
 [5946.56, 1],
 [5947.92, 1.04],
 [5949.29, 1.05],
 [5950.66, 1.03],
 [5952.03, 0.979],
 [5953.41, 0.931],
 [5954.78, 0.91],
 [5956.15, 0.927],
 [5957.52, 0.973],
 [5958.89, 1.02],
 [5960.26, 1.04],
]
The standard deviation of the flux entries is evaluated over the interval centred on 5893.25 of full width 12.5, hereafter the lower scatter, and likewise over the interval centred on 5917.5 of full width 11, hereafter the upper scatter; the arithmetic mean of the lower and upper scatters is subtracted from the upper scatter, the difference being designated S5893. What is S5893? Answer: -0.002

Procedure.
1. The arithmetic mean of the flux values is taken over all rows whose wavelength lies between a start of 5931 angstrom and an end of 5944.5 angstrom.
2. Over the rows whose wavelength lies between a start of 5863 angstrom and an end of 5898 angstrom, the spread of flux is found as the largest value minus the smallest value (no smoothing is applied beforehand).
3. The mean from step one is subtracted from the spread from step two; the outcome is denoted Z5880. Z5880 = -0.57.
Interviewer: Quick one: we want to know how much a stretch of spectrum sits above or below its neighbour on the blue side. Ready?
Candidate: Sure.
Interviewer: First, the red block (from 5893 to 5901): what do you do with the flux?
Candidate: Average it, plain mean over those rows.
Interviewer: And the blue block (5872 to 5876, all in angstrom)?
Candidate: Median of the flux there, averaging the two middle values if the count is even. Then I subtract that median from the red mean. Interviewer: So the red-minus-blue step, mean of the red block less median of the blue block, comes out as -0.30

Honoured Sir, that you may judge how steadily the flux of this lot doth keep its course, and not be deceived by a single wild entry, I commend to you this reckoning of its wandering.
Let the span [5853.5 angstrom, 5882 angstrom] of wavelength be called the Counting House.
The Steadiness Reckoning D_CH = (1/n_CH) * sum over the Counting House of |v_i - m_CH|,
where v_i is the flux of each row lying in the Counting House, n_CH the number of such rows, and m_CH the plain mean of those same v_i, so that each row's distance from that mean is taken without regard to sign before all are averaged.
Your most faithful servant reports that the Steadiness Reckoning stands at 0.079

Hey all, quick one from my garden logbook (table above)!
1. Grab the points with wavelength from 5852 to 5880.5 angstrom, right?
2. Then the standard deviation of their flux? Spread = 0.10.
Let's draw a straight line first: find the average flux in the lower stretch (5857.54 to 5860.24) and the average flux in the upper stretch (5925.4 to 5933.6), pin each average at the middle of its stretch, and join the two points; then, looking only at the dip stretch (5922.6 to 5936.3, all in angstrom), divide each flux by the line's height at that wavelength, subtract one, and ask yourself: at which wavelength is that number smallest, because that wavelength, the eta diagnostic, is 5932.88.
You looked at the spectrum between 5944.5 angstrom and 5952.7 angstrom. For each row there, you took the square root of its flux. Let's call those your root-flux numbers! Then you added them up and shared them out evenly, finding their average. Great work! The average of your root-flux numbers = 1.01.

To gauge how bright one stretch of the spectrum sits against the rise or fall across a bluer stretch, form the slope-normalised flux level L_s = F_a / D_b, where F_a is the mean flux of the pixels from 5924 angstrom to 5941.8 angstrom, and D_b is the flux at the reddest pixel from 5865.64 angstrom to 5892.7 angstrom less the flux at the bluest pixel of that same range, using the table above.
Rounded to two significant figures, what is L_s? -15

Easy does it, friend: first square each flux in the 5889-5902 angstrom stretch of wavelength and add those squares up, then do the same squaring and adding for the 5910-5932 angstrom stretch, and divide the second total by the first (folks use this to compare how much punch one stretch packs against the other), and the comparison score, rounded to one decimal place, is 1.7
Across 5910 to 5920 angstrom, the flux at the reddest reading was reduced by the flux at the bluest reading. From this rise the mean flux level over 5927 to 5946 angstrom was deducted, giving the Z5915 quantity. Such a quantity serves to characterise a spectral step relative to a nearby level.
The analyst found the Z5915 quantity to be -0.91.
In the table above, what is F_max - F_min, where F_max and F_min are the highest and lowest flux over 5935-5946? 0.09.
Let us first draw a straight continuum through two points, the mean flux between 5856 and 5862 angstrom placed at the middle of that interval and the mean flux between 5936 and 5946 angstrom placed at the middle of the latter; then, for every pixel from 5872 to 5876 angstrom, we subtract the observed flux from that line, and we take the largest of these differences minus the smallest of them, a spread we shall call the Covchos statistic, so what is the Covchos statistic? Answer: 0.19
